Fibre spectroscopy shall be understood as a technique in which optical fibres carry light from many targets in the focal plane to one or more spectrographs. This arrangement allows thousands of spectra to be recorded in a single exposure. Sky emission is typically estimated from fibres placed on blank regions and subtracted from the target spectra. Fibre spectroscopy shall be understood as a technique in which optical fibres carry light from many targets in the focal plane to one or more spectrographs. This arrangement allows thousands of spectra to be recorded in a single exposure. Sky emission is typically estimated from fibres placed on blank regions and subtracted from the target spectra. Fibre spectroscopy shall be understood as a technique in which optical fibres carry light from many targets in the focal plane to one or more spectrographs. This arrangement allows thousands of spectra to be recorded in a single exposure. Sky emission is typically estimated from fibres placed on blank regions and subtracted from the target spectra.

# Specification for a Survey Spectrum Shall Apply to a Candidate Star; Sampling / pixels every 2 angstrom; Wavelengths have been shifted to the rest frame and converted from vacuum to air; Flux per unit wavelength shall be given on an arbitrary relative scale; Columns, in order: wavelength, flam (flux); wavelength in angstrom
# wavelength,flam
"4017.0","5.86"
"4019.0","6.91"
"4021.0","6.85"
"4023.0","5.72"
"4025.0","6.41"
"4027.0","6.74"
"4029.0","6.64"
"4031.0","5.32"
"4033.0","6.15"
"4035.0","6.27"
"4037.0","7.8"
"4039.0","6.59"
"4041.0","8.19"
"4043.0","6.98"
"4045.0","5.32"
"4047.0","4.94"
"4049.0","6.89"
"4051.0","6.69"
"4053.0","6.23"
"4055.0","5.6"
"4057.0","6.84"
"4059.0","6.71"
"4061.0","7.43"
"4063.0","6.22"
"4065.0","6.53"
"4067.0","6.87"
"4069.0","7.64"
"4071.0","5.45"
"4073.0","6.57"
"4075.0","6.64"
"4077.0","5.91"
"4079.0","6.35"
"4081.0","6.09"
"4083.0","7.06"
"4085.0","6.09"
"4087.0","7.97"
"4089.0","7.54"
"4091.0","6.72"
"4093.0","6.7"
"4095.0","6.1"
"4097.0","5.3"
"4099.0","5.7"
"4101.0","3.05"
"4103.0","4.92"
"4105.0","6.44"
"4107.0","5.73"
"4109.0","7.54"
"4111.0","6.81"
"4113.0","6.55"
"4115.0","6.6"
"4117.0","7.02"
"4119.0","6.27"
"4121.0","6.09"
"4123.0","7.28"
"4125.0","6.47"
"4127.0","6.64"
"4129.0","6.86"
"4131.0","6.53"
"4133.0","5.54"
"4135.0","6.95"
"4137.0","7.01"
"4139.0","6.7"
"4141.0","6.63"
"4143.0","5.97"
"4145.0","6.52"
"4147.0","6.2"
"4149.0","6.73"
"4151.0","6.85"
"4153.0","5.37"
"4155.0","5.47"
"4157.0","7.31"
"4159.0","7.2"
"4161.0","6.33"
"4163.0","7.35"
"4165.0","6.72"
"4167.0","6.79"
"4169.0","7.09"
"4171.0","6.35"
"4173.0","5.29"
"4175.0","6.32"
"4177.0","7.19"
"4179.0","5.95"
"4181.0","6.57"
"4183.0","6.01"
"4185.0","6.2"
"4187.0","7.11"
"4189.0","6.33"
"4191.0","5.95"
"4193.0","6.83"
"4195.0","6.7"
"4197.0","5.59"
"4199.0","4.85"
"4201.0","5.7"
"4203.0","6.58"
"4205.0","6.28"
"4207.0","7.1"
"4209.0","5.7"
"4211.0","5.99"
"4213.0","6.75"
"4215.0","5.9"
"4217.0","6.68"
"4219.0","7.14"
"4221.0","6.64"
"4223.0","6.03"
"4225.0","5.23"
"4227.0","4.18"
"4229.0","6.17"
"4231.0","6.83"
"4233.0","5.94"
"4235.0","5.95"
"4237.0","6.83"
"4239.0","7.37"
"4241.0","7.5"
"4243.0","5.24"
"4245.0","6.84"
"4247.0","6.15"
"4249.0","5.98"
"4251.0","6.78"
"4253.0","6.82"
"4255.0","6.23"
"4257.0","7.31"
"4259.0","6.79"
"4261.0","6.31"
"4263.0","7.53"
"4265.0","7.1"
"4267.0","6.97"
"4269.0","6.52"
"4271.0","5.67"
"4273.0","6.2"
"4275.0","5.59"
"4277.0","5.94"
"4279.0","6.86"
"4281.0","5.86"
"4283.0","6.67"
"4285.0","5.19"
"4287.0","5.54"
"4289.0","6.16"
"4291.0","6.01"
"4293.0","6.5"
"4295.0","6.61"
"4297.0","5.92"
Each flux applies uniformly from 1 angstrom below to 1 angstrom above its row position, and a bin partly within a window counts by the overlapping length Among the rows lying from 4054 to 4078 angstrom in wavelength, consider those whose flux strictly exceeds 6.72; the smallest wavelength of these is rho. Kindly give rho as 4057.0 angstrom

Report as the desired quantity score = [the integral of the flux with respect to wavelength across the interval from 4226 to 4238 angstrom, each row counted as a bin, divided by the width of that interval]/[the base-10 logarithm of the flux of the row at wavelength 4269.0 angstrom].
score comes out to 7.3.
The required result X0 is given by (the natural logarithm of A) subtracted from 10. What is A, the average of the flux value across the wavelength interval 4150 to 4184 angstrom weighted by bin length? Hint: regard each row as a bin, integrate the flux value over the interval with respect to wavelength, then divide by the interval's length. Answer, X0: 8.13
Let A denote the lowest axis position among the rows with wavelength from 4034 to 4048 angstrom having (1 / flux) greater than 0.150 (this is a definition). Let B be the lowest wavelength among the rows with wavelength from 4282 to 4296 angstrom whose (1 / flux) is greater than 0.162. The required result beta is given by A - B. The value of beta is -250 angstrom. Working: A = 4035.0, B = 4285.0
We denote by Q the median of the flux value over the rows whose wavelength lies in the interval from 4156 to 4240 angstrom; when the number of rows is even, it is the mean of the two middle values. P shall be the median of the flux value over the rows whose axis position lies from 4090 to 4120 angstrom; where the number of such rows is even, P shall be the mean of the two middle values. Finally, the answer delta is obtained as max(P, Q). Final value 6.44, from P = 6.44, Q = 6.34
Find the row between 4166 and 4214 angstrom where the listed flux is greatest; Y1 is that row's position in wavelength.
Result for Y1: 4177.0 angstrom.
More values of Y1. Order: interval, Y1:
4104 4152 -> 4109.0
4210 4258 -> 4241.0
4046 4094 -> 4087.0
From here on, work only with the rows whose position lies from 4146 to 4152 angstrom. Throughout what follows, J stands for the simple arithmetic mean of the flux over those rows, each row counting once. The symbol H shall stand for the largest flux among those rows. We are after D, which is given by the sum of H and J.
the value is 13.4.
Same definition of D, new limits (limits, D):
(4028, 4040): 14.3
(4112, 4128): 13.9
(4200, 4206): 12.8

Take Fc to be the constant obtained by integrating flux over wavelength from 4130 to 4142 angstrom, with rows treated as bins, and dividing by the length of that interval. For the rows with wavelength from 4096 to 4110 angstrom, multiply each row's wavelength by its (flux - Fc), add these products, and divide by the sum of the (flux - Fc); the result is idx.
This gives 4100.2 angstrom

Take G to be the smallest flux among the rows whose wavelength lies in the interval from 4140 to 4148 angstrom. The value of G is 5.97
